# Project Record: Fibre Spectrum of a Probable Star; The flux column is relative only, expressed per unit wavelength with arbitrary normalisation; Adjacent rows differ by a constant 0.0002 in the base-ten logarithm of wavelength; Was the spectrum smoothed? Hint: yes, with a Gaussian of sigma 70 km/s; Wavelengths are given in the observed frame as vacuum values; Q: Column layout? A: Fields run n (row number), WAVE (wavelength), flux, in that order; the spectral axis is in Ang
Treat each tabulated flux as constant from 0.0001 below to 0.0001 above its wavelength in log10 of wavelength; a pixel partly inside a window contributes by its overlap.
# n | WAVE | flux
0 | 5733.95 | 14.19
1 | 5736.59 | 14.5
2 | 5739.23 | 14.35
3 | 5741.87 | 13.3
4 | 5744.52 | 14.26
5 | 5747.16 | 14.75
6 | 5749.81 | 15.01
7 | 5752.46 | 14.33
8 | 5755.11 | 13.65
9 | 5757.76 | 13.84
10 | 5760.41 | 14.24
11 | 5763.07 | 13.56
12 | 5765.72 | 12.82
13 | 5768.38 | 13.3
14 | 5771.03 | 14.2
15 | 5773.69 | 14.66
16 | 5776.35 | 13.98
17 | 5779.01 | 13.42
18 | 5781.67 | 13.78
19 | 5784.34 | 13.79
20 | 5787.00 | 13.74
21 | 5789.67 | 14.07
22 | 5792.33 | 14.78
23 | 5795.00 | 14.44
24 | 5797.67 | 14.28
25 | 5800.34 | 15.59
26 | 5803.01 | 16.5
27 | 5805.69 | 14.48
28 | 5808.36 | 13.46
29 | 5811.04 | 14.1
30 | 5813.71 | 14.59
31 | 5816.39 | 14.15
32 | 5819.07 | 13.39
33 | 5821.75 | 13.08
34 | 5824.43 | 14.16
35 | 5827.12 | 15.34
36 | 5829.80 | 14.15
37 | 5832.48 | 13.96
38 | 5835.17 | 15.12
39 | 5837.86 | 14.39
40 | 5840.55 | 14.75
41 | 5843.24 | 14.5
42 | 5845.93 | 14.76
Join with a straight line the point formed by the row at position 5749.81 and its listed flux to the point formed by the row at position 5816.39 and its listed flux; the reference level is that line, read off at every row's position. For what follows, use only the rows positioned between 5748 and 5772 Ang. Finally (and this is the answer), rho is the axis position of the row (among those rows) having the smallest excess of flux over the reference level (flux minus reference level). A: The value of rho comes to 5765.72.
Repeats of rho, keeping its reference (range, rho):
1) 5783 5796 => 5787.00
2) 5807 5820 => 5808.36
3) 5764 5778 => 5765.72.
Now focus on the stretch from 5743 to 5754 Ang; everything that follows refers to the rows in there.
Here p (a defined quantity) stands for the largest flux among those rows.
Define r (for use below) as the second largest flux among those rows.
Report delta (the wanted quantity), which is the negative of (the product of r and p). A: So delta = -221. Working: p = 15.01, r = 14.75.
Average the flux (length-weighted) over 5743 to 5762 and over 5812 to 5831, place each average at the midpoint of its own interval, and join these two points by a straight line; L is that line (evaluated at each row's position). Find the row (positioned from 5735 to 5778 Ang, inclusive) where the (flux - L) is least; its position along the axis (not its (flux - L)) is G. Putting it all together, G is 5765.72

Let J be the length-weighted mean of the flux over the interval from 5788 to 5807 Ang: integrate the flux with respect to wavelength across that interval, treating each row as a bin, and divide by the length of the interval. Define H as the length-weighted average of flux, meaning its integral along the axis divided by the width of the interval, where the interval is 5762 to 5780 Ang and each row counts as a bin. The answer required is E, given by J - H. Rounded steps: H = 13.7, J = 14.9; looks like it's 1.1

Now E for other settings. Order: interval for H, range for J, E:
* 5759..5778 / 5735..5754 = 0.5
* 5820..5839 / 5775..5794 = -0.3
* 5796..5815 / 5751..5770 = -1.0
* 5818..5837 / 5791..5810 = 0.6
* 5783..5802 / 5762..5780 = -0.7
